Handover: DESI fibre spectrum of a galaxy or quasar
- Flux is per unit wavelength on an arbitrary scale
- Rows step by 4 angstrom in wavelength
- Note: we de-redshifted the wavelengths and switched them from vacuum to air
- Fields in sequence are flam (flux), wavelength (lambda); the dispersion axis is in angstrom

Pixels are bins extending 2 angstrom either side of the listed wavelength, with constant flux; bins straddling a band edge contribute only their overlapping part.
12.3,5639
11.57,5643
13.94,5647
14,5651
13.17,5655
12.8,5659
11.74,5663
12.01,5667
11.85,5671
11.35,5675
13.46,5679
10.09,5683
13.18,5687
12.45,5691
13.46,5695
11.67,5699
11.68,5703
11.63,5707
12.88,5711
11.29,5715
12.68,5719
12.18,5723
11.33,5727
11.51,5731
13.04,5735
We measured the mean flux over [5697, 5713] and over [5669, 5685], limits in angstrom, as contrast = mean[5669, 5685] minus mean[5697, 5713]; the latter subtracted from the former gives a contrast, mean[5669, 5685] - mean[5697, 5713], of -0.28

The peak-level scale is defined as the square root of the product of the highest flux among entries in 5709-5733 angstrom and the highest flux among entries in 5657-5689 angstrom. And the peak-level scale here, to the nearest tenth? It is 13.2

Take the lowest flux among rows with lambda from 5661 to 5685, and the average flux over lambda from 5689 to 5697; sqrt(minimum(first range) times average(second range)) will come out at 11.4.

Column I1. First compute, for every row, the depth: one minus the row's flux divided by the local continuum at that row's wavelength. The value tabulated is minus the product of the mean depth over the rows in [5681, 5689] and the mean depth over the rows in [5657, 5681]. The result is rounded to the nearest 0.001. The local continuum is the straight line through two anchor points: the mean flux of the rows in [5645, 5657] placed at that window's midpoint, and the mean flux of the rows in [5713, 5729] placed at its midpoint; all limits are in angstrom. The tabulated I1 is -0.007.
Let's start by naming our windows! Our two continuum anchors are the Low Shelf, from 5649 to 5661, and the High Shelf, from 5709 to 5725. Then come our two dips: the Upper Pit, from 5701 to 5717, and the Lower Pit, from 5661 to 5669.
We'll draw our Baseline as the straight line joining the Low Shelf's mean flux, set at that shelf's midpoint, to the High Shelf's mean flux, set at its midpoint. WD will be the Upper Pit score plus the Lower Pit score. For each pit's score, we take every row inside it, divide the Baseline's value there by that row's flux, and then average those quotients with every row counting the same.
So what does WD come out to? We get 2.15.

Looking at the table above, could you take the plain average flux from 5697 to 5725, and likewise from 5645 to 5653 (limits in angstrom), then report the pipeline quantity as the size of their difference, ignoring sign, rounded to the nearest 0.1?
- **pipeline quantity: 2.0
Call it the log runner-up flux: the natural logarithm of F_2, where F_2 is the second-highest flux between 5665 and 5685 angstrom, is 2.49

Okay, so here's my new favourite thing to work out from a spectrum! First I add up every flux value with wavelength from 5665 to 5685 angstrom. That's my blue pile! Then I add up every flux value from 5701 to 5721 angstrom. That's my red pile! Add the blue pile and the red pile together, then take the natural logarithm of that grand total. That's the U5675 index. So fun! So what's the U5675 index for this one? 4.78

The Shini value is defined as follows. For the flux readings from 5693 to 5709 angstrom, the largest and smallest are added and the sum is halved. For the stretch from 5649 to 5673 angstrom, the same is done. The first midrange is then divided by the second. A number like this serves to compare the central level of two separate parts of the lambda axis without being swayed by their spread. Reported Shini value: 0.97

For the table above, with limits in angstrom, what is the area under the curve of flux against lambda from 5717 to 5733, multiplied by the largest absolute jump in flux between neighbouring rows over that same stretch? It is 162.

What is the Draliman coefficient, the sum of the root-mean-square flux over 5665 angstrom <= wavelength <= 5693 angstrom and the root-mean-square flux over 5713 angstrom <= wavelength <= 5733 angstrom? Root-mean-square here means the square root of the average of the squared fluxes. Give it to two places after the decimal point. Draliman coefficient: 23.91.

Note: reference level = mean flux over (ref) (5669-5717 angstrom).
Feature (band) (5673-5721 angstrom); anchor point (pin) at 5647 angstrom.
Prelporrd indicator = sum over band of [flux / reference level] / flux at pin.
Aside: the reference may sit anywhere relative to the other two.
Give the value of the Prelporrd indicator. 0.87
